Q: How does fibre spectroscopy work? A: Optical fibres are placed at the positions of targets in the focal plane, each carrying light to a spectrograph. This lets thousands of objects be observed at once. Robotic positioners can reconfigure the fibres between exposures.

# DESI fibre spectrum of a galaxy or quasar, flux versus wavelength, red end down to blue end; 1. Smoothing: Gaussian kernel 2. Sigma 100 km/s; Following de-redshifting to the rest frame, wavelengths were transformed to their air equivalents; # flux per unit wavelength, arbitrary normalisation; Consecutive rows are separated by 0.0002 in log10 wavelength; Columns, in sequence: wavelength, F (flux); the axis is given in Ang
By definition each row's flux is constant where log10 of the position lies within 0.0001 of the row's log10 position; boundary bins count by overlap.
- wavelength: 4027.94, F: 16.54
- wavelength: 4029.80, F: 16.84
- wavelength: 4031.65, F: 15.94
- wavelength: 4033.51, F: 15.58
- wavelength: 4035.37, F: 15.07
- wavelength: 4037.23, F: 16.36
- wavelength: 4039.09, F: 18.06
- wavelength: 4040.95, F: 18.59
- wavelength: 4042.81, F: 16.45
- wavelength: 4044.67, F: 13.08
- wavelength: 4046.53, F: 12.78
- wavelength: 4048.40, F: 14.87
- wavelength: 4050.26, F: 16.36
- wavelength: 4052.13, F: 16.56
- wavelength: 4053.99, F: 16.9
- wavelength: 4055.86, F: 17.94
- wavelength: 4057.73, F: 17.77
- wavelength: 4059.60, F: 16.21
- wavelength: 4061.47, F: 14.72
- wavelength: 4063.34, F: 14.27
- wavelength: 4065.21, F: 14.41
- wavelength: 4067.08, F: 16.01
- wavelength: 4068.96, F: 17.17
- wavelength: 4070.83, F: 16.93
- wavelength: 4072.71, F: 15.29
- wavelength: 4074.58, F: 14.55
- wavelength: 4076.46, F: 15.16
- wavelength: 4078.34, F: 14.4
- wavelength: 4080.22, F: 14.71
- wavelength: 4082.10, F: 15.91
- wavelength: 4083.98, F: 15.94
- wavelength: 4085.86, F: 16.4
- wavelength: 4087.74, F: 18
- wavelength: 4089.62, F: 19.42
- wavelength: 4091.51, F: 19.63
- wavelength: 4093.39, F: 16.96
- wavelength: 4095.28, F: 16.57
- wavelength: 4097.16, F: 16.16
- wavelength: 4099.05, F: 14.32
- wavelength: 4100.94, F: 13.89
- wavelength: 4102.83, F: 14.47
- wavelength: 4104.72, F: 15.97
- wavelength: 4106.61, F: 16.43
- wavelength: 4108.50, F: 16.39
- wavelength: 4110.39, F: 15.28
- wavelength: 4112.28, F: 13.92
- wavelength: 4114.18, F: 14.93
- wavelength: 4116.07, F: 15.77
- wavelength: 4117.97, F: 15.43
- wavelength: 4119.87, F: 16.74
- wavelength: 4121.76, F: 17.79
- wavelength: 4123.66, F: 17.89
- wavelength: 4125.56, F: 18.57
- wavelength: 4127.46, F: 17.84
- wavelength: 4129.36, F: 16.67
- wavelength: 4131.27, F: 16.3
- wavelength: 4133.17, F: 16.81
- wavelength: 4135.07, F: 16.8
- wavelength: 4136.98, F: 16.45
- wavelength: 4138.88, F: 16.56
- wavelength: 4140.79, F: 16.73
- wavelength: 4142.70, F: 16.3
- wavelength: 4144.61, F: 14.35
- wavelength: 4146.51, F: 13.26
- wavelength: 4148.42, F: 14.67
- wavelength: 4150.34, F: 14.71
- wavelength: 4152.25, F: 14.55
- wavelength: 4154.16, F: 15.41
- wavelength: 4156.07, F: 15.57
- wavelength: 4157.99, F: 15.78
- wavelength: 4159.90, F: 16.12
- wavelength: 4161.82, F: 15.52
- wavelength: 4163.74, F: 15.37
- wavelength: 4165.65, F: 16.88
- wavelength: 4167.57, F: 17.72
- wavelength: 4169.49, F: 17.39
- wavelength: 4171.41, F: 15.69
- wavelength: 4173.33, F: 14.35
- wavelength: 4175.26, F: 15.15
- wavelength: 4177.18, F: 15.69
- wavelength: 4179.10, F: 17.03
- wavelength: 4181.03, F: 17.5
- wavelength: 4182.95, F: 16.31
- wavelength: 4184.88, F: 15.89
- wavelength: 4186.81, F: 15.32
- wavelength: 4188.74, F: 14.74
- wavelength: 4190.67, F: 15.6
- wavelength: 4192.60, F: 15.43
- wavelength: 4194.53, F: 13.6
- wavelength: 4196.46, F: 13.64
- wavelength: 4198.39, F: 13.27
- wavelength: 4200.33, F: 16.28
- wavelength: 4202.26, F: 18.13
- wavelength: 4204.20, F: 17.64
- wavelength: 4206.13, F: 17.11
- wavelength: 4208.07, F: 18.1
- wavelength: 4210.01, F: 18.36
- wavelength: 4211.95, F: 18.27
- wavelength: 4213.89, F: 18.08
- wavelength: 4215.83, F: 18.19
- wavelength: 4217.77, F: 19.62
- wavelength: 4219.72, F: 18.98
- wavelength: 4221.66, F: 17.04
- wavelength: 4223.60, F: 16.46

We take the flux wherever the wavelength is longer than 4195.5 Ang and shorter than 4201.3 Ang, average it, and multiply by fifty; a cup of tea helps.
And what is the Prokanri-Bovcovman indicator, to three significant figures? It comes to 720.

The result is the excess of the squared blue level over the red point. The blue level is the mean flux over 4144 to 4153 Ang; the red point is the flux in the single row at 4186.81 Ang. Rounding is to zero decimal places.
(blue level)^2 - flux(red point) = 189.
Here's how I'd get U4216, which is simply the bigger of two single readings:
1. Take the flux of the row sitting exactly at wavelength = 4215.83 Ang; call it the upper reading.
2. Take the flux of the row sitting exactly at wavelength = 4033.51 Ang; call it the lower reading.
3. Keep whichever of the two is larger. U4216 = 18.2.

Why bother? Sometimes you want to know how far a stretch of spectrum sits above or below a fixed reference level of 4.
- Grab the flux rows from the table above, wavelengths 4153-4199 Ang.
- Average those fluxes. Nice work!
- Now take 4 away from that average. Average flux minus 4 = 11.6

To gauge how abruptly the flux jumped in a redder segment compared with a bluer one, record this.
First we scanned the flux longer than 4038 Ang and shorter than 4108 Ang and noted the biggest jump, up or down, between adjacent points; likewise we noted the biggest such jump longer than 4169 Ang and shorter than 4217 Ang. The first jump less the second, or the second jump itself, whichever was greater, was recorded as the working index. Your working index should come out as 3.0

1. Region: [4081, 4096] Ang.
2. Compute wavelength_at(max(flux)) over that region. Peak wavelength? 4091.51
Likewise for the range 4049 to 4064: 4055.86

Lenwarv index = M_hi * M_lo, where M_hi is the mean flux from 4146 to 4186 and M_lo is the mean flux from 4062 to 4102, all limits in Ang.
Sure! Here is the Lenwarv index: 252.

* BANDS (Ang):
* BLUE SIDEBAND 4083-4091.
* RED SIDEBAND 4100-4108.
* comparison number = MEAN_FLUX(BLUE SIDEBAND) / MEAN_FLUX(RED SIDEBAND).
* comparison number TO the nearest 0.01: 1.15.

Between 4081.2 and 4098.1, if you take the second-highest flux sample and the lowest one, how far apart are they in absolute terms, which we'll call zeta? 3.5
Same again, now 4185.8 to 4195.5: 1.8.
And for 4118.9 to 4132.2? 1.6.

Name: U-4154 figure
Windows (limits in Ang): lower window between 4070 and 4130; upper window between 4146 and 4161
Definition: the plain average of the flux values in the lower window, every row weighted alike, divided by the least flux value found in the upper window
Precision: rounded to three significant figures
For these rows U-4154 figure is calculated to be 1.22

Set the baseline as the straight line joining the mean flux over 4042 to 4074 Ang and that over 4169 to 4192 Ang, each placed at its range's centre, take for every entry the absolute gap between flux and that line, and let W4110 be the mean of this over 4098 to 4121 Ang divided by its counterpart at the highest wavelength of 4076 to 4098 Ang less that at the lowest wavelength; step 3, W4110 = -4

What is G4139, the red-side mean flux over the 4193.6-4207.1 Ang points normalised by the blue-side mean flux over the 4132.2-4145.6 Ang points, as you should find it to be 0.96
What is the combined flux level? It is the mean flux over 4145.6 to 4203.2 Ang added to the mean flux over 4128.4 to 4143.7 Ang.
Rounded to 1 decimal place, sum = 32.1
